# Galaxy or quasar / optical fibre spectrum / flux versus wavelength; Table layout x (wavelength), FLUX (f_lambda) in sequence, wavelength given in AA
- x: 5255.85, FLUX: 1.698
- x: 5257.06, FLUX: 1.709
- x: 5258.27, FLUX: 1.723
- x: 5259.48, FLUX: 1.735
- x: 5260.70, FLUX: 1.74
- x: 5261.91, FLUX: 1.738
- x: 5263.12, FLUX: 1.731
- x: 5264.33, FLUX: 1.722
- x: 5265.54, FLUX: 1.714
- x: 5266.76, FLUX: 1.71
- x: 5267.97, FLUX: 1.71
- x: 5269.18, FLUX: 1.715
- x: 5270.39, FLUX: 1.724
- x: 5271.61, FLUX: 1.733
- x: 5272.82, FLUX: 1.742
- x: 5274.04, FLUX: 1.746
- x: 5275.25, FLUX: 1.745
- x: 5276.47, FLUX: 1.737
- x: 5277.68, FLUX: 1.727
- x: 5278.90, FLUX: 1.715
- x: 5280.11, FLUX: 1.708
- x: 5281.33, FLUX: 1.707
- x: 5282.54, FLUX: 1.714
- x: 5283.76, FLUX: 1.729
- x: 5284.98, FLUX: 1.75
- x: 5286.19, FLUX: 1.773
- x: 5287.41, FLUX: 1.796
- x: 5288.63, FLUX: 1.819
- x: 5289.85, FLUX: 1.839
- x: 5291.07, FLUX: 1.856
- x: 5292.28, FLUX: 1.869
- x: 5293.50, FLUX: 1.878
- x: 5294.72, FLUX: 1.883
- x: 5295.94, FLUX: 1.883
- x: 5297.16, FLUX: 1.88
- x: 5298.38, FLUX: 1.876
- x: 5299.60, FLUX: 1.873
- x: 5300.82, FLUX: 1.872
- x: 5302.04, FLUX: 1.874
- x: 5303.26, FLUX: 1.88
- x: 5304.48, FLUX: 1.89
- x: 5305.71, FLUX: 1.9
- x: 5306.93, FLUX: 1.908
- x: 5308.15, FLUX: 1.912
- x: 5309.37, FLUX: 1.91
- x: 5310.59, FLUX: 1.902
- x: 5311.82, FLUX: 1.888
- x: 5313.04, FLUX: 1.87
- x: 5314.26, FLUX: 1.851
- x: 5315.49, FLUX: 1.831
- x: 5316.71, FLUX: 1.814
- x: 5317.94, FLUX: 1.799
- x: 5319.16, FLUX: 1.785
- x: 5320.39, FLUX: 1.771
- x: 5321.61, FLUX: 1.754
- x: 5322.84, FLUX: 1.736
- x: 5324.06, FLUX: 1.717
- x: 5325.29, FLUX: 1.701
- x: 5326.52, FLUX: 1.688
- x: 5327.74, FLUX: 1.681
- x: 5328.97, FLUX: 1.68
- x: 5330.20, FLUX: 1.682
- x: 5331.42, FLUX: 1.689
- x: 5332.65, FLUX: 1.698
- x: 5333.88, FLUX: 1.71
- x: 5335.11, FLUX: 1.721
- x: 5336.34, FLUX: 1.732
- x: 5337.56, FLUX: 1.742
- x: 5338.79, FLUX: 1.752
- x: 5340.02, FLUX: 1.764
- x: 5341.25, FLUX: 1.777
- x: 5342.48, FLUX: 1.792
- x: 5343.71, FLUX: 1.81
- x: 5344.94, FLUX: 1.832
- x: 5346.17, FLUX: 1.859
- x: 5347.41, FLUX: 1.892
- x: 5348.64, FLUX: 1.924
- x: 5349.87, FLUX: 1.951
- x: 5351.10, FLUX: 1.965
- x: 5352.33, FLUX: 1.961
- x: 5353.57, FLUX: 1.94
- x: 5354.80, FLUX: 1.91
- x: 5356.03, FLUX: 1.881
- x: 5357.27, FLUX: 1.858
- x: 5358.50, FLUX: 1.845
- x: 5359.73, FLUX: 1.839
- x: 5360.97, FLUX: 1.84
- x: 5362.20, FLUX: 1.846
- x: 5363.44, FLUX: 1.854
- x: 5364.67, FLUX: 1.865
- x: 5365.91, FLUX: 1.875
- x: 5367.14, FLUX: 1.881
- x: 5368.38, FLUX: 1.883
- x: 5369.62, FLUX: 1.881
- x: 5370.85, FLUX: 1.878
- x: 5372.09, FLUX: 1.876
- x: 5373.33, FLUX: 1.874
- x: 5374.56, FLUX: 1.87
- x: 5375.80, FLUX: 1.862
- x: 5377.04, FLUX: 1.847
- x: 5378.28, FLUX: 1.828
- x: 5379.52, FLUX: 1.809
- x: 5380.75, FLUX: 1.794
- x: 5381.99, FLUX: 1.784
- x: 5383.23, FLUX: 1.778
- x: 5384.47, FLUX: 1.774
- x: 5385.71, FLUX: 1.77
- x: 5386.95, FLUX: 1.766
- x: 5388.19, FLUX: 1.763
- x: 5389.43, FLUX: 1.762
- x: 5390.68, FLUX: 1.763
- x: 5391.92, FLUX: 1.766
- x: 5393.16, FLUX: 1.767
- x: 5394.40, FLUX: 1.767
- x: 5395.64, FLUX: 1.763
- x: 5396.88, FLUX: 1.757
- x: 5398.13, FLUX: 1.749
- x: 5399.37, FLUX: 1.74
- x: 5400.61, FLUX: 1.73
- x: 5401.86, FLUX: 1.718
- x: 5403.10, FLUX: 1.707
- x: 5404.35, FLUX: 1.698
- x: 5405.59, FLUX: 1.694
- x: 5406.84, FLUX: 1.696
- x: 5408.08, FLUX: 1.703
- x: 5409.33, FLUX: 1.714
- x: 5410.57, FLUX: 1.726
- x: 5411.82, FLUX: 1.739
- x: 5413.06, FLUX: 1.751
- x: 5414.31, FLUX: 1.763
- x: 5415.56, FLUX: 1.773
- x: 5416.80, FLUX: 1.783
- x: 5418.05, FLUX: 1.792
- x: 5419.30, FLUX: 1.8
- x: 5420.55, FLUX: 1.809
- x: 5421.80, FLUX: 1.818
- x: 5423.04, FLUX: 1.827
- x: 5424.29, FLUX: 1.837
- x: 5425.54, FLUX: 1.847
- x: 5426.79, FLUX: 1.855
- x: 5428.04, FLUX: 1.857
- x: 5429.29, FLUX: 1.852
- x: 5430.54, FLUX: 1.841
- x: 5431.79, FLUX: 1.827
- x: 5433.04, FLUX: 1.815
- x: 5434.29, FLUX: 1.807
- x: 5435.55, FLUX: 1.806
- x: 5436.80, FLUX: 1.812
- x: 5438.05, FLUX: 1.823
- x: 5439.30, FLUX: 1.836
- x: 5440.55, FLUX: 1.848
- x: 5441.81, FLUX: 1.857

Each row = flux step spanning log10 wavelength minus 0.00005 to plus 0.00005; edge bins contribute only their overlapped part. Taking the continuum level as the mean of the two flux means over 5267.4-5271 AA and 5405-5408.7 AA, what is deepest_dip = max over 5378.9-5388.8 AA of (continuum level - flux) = -0.06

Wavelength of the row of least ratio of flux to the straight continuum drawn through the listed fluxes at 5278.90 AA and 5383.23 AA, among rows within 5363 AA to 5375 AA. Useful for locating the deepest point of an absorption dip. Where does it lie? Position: 5363.44 AA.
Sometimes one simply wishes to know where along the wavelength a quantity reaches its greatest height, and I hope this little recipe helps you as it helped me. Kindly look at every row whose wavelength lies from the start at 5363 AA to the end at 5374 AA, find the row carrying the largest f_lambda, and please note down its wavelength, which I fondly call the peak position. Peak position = 5368.38 AA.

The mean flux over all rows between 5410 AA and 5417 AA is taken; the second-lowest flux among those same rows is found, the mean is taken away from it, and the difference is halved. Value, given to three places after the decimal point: -0.008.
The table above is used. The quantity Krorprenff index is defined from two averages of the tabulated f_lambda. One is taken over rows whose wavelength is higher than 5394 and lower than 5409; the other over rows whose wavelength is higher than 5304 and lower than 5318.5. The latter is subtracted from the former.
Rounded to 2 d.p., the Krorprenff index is -0.15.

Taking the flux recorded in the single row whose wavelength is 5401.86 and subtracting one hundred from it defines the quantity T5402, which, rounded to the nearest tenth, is -98.3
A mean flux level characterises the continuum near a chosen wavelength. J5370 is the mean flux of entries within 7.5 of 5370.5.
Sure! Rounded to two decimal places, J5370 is 1.87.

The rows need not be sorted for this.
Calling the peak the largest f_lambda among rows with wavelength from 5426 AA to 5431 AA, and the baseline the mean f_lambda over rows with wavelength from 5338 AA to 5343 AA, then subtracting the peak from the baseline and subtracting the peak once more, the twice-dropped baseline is -1.94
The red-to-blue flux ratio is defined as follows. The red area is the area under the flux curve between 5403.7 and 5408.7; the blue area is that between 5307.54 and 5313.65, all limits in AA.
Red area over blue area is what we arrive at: 0.73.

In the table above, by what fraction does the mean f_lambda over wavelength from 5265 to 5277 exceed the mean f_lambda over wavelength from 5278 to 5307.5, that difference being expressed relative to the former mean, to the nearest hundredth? -0.06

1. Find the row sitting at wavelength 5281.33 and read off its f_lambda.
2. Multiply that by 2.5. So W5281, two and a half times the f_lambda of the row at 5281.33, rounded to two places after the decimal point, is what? 4.27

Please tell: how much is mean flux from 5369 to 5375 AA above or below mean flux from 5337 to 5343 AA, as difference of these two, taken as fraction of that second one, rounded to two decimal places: 0.06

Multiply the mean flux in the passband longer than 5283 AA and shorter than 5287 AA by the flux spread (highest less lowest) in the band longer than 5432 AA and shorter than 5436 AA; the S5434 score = 0.02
